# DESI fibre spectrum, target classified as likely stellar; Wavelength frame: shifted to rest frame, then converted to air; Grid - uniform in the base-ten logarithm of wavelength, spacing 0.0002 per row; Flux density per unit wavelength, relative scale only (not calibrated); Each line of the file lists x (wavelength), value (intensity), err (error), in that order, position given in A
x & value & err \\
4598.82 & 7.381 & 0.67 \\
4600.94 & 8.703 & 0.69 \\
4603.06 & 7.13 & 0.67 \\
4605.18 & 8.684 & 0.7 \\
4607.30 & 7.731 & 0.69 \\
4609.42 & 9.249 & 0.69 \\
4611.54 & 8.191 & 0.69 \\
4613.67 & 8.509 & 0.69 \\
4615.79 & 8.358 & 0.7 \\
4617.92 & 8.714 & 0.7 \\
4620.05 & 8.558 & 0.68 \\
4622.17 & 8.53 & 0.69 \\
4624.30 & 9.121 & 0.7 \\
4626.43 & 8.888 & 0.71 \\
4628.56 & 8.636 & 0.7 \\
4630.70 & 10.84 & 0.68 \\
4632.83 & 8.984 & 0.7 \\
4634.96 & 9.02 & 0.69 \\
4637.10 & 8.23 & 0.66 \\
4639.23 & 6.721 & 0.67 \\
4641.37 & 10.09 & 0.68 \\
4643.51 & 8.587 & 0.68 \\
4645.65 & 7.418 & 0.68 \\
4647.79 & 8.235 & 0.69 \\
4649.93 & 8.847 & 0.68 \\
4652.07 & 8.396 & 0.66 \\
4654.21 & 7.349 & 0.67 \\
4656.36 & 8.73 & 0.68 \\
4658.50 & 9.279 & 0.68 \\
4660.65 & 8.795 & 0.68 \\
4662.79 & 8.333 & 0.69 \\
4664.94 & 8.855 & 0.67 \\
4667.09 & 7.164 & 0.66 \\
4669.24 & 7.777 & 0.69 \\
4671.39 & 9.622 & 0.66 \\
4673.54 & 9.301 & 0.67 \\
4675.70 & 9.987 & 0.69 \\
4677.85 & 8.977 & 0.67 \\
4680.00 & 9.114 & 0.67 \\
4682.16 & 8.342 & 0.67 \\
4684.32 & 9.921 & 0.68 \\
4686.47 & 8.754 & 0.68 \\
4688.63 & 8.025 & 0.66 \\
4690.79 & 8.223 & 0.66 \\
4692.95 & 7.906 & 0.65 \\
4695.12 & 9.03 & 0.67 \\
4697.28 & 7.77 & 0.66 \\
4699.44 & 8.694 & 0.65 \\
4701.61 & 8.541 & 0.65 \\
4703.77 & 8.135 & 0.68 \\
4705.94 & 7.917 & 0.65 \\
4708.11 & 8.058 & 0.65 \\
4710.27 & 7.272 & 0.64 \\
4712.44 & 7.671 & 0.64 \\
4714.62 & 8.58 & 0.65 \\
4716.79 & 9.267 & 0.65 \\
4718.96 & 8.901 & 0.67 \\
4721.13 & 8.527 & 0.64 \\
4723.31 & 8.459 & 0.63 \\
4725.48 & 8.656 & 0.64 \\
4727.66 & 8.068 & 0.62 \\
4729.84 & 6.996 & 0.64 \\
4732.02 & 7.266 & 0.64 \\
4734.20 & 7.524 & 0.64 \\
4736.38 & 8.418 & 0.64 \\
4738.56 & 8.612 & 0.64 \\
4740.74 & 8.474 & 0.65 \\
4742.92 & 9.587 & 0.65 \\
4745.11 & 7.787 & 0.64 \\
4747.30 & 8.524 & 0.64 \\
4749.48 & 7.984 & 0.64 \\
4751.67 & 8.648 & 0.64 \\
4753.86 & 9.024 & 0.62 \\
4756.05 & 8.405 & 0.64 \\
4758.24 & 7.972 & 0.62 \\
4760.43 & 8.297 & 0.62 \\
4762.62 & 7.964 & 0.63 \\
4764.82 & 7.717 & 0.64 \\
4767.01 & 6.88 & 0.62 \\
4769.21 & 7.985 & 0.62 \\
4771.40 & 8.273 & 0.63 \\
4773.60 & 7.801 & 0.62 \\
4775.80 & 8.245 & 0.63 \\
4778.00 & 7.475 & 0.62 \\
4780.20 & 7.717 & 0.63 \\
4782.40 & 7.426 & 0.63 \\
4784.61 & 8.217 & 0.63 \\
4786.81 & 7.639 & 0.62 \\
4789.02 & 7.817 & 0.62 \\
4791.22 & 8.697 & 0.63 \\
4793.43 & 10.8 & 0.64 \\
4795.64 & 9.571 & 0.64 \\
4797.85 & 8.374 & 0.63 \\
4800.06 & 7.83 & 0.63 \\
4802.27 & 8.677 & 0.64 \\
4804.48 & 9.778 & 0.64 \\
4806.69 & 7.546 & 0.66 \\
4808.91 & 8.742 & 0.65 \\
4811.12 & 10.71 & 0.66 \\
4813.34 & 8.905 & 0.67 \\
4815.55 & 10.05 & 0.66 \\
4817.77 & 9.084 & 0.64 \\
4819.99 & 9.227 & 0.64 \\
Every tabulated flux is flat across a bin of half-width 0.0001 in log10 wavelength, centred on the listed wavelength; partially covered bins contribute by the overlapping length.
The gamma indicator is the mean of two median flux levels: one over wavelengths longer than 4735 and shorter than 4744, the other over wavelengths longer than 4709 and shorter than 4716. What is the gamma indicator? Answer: 8.11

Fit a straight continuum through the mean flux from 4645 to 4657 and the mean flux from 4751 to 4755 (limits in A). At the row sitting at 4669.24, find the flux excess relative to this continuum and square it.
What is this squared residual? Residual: 0.3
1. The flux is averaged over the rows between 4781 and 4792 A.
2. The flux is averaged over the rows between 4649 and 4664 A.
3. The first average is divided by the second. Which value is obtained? 0.93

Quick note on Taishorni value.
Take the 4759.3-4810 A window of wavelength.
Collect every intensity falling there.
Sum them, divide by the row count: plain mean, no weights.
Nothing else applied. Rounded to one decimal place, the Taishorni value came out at 8.2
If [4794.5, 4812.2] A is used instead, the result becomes 8.9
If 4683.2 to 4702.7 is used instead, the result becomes 8.5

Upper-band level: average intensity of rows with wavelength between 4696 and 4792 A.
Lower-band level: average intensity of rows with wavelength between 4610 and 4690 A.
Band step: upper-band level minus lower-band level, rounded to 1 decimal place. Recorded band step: -0.5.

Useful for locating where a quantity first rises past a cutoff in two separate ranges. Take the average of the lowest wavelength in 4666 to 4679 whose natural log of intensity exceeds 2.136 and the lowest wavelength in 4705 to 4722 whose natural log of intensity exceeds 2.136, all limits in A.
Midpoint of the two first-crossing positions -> 4693.0 A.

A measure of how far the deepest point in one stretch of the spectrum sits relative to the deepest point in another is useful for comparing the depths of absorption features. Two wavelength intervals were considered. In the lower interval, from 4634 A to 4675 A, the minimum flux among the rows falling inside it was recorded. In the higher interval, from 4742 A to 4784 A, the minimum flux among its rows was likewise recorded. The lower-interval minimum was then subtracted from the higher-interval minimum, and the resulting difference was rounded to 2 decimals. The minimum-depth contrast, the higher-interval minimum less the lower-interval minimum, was 0.16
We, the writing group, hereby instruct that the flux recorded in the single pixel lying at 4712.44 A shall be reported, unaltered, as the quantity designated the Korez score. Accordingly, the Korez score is 7.671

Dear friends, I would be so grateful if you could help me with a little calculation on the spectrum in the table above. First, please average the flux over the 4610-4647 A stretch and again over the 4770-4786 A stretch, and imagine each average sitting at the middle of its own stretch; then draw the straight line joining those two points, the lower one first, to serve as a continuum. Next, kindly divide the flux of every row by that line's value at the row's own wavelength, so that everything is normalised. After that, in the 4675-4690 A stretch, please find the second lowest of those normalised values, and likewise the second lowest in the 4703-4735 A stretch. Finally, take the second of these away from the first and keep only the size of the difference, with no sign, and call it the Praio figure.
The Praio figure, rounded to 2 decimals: 0.11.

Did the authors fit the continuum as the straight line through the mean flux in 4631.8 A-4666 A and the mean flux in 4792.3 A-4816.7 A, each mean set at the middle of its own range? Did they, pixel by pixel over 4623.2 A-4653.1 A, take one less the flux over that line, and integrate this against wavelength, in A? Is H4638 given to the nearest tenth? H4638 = -1.0 A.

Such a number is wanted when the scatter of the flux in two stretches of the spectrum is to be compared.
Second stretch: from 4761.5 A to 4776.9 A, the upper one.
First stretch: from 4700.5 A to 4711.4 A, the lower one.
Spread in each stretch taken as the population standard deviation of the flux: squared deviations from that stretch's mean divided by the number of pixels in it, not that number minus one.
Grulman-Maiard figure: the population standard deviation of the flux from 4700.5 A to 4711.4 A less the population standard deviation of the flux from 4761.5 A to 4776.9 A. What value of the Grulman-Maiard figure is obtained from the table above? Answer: -0.023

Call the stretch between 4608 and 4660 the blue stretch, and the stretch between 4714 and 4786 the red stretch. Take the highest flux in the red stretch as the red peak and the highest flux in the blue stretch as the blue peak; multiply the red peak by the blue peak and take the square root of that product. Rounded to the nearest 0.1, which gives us 10.2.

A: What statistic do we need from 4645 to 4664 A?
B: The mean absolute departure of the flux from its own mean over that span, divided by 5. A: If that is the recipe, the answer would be 0.10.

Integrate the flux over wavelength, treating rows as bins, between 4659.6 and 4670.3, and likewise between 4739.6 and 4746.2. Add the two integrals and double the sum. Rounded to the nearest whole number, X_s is 289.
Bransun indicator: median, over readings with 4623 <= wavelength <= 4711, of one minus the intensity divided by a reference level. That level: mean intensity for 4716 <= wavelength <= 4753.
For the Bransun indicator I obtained -0.036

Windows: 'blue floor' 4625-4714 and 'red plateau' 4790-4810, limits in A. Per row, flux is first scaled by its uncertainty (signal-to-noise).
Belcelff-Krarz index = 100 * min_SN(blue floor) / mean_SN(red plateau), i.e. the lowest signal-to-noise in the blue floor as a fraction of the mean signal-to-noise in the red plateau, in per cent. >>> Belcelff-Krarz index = 72.2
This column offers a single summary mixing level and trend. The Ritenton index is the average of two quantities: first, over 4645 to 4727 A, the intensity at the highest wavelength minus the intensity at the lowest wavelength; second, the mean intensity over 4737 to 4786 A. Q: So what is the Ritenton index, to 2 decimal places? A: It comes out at 4.69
